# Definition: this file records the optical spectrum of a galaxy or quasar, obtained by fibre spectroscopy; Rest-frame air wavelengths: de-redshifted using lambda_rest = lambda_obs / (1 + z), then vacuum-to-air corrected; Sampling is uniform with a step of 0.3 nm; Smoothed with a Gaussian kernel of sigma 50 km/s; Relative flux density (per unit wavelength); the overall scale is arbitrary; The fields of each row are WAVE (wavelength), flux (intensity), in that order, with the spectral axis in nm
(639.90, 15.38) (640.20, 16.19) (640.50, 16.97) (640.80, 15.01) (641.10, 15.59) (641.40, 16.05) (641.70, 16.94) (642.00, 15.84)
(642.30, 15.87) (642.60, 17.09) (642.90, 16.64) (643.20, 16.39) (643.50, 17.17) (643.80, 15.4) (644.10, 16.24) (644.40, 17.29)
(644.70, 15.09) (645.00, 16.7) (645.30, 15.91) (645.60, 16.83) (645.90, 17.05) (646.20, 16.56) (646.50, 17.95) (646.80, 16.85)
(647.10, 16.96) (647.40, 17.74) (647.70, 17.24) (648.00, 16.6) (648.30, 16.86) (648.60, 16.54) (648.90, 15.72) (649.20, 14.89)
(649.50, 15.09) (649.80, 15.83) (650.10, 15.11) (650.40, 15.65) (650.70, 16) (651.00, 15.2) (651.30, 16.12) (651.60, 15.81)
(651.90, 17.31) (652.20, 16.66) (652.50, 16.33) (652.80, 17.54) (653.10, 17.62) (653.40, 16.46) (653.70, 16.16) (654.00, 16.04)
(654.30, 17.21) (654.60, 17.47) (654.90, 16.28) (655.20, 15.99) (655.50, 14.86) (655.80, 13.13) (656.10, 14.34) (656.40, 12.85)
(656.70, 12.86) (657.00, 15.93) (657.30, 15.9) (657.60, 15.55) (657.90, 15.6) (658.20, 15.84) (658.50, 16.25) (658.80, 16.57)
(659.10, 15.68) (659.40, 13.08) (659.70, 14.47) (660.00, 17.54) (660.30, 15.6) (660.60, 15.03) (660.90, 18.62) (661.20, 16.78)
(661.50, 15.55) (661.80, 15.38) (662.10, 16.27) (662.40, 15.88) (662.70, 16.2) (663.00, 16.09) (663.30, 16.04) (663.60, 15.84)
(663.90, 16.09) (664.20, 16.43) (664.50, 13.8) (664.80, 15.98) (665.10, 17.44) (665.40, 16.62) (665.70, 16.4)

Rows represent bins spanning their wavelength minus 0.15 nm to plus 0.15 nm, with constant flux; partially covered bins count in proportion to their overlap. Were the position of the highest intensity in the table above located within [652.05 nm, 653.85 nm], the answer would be 653.10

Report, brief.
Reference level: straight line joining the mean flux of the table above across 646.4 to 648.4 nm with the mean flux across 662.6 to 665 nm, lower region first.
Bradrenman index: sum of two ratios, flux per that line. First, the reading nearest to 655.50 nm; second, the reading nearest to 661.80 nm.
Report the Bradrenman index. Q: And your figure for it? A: 1.86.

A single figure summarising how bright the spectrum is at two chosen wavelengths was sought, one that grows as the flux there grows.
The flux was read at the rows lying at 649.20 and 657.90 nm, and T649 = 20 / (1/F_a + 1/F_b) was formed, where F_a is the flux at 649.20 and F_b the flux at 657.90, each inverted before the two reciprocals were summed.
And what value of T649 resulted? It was 152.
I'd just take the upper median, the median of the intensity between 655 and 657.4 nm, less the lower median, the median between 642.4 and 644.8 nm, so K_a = -1.9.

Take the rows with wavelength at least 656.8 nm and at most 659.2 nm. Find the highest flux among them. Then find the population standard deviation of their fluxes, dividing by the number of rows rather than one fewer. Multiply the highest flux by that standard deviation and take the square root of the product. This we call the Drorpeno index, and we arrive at 2.3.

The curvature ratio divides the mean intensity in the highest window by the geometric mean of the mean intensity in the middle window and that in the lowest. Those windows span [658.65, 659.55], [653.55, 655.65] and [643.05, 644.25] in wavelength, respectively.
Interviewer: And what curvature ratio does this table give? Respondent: 0.93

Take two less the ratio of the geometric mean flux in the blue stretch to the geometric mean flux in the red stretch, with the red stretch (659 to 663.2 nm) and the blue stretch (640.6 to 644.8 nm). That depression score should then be 0.98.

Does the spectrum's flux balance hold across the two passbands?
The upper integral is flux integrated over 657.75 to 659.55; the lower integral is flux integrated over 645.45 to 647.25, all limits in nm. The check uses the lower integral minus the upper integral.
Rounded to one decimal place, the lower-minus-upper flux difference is 2.8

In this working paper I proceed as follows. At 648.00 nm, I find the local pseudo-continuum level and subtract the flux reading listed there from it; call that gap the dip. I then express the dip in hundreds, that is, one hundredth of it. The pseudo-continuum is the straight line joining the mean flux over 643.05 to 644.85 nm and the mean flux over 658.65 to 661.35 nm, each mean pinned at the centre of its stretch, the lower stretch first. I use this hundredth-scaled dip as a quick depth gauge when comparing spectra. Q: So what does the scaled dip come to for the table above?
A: -0.0042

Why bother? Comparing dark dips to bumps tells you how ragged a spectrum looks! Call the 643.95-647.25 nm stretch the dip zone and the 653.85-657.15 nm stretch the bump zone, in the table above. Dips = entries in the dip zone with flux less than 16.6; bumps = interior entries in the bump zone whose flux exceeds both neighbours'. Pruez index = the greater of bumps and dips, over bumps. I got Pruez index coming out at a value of 2.00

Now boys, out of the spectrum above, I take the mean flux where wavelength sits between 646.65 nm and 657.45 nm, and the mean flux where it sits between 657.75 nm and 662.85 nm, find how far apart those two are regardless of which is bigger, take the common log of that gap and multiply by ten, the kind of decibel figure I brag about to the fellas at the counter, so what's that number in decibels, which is -11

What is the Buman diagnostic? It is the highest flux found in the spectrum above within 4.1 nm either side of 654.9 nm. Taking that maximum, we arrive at 17.62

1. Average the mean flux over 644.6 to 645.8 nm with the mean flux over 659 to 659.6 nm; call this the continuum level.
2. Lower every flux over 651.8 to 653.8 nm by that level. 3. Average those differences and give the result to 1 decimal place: 1.6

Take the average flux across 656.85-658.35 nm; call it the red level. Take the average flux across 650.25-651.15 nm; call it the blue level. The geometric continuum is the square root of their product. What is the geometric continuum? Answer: 15.7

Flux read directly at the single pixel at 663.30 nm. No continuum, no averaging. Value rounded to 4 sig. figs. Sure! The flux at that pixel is 16.04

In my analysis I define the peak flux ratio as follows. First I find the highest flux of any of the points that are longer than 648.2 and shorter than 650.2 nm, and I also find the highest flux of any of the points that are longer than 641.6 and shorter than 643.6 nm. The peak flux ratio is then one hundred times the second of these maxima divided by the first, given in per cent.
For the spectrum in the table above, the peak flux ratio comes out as 102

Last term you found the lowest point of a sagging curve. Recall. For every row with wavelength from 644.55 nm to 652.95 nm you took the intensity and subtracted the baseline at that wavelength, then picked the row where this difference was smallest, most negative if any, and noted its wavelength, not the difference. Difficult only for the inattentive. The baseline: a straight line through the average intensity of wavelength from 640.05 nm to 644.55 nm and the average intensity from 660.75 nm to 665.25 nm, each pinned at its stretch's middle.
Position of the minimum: 649.20 nm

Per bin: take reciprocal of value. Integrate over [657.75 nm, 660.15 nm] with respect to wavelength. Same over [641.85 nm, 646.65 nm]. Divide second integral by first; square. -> 4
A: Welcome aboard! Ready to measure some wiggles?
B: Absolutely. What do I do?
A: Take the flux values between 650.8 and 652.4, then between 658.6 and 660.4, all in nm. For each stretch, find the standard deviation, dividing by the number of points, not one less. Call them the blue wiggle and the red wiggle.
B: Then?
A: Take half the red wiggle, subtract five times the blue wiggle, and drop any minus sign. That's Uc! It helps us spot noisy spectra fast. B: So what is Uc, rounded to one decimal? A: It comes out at 2.9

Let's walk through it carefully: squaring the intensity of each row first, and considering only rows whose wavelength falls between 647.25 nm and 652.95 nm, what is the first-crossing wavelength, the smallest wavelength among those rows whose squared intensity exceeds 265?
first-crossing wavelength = 647.40 nm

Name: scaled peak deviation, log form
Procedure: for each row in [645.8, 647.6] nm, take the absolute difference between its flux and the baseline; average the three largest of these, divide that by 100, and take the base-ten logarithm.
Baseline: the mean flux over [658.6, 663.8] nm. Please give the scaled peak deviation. -1.78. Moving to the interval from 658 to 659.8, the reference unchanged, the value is -1.78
